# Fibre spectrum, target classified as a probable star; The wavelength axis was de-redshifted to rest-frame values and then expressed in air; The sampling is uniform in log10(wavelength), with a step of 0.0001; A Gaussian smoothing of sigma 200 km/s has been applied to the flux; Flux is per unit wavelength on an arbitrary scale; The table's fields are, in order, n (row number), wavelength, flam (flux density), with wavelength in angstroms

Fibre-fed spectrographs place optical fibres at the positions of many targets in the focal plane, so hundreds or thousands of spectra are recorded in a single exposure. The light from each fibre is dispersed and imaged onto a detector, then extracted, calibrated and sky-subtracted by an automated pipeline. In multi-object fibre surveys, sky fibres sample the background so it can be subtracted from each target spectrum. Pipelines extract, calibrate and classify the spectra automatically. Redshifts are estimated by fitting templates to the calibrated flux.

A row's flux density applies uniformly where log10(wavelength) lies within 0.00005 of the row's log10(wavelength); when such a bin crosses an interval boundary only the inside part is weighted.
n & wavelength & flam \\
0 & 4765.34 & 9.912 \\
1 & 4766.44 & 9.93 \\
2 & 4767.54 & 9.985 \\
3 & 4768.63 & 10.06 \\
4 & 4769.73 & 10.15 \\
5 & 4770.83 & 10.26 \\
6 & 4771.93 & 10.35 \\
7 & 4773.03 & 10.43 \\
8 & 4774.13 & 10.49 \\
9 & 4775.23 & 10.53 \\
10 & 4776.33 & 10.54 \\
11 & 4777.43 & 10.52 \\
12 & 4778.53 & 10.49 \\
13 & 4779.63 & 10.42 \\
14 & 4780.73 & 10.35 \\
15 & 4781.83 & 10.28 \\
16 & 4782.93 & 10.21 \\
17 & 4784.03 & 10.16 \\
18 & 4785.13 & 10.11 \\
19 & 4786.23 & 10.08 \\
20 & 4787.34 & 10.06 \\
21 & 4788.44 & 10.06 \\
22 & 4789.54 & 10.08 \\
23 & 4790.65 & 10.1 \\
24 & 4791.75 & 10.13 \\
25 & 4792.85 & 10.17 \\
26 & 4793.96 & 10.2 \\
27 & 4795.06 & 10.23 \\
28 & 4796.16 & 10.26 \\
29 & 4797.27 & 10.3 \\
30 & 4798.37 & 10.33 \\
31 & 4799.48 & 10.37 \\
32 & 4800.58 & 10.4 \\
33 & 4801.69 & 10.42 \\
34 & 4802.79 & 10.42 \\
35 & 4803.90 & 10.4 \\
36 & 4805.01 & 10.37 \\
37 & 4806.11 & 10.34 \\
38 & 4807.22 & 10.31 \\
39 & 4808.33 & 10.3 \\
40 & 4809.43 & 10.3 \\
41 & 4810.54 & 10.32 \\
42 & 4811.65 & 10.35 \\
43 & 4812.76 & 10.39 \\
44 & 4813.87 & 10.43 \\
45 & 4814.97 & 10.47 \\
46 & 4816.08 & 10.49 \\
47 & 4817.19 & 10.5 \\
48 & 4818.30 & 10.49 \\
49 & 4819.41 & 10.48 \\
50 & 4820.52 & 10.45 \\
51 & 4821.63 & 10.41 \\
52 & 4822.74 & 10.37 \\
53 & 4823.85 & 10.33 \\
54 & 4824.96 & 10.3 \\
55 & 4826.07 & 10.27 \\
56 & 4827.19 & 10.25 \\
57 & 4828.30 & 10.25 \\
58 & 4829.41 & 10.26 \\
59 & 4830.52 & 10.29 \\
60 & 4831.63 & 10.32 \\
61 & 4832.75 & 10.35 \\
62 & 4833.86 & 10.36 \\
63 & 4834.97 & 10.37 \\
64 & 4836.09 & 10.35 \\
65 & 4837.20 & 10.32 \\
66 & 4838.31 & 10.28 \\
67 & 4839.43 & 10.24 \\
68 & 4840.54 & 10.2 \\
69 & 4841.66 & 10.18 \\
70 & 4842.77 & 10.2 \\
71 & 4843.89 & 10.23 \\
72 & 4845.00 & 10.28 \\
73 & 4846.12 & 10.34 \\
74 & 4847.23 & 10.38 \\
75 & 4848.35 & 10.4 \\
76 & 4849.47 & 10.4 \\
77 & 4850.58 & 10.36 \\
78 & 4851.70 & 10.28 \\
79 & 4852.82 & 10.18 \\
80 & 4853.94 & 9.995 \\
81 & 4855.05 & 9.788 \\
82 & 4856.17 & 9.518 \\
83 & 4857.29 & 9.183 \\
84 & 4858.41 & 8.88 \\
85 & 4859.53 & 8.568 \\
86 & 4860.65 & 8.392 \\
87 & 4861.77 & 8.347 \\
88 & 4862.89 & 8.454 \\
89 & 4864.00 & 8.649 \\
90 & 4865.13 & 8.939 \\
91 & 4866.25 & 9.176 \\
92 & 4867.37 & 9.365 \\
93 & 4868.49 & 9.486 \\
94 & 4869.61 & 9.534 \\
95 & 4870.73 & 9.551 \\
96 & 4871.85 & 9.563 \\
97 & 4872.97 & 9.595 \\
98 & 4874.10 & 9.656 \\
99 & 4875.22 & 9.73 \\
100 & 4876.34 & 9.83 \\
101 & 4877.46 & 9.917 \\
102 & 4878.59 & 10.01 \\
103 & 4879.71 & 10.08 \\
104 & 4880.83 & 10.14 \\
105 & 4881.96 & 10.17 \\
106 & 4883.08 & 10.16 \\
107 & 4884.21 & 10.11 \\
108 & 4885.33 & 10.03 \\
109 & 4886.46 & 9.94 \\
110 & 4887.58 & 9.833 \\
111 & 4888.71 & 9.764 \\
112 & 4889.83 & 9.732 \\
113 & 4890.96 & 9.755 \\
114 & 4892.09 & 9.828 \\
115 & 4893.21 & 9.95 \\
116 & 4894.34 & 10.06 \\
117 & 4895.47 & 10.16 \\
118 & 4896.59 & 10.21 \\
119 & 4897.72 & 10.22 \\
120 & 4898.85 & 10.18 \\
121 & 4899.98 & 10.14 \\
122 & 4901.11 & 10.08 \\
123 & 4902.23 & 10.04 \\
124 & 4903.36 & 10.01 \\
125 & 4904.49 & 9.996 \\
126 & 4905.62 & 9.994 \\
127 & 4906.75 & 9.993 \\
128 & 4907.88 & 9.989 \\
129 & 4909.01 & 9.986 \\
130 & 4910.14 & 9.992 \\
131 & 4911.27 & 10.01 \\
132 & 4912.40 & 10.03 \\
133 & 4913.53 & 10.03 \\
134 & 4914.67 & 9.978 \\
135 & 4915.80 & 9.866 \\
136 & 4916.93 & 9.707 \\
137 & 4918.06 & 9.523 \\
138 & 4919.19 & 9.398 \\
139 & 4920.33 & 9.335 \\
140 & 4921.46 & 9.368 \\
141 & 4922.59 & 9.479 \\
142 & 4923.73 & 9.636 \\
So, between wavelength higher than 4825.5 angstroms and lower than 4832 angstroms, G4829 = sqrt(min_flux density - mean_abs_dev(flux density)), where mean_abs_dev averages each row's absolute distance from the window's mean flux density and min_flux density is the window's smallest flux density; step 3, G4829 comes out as 3.20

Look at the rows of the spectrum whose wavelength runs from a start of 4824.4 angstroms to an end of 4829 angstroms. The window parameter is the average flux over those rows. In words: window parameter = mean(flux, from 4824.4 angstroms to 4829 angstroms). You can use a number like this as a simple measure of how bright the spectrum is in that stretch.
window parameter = 10.3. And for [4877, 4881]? 10.0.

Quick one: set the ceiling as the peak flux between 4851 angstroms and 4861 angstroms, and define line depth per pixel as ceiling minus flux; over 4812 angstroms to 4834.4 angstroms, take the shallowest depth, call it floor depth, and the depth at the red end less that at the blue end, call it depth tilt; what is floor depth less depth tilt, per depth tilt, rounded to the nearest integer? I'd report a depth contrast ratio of -8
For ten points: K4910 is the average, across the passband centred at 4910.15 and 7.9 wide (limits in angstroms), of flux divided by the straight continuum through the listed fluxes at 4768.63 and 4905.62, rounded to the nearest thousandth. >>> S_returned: 1.001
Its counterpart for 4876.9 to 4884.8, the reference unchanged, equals 1.008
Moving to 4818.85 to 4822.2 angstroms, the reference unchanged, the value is 1.041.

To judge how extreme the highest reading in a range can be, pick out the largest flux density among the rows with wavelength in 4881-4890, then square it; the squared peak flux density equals 103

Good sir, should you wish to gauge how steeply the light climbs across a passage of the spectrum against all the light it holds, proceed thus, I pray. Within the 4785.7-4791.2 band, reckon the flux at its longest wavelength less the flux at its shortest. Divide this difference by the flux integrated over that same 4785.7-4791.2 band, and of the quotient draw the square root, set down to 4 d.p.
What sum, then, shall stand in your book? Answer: 0.0190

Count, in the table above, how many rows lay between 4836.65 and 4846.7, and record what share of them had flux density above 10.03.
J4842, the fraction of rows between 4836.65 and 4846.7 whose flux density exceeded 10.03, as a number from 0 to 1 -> 1.0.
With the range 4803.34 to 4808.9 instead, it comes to 1.0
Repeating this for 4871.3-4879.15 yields 0.0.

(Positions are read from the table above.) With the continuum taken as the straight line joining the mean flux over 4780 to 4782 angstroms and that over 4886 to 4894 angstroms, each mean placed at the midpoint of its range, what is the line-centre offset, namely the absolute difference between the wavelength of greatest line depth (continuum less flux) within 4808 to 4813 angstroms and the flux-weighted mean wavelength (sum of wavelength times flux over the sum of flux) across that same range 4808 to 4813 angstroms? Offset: 2.2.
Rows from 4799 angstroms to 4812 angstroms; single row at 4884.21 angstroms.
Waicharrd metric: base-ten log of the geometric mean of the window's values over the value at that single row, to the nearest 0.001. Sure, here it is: 0.011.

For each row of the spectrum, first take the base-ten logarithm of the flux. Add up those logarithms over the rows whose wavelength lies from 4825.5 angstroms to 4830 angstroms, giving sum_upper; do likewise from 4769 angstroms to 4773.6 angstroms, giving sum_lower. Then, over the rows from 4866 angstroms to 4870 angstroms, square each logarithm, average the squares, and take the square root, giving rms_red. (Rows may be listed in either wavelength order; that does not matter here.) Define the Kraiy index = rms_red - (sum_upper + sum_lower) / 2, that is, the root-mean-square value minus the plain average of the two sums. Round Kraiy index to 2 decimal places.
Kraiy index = -3.07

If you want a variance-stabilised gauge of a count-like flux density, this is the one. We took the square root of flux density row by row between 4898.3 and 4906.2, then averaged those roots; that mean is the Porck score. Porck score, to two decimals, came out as 3.17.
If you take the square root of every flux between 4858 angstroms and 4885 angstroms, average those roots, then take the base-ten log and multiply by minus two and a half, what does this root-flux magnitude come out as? -1.22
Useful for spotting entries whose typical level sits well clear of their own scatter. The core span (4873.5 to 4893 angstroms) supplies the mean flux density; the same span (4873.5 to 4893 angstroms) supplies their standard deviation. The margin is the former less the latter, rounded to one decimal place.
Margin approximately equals 9.8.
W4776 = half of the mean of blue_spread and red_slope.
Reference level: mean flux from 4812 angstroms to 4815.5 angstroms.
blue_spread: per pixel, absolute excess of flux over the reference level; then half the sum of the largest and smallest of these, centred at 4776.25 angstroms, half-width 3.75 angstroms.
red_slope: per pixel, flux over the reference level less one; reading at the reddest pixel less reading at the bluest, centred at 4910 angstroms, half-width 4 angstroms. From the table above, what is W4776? 0.015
